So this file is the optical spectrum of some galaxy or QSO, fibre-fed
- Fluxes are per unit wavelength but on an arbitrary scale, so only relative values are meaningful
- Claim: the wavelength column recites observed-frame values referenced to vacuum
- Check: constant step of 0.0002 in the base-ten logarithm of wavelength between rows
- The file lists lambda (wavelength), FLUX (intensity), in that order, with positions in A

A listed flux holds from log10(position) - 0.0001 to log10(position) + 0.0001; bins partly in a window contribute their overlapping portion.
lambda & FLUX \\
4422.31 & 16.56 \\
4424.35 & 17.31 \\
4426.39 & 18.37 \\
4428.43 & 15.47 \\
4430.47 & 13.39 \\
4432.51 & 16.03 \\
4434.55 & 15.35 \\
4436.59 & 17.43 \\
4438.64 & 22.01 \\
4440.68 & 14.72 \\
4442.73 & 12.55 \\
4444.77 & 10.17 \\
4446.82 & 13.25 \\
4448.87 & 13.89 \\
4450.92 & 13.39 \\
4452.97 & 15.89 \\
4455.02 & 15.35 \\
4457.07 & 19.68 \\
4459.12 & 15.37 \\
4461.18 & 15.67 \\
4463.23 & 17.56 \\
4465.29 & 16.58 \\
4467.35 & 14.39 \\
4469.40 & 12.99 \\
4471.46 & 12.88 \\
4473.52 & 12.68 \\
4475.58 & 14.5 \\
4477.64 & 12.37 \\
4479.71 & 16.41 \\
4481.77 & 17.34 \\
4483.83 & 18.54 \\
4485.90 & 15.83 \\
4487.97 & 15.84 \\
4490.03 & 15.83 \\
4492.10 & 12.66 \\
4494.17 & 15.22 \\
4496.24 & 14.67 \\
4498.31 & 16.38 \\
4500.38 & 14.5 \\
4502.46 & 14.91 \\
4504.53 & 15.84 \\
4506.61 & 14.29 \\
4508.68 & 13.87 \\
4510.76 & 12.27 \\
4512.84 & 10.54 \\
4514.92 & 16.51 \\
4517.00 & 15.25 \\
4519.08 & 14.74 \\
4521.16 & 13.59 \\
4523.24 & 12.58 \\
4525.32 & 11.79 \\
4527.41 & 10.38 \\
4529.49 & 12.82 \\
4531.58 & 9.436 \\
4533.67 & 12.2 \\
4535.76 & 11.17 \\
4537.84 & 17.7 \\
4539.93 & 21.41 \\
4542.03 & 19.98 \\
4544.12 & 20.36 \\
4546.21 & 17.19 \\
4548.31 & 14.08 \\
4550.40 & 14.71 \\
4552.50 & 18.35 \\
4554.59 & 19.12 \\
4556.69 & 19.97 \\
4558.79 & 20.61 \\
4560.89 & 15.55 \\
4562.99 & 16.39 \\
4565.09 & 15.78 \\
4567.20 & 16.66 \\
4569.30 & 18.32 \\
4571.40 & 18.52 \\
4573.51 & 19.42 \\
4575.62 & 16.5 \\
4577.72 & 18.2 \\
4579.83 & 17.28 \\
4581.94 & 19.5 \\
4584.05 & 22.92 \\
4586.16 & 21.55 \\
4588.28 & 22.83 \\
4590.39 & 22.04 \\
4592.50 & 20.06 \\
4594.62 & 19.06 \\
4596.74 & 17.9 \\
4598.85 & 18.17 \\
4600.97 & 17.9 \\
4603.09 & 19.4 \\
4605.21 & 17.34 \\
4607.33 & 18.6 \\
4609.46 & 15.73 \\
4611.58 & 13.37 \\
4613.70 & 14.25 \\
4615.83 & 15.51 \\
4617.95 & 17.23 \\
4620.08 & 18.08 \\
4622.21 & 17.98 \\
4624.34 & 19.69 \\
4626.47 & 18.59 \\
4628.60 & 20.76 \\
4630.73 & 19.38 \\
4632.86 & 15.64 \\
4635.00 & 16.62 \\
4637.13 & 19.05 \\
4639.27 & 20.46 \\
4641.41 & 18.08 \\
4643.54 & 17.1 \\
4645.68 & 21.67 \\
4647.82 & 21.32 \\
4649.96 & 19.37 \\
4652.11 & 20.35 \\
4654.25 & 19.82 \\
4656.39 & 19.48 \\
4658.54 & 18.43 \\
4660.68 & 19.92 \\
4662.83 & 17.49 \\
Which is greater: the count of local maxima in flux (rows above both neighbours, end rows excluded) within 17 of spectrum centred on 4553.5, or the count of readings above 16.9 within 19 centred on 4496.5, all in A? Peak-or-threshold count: 1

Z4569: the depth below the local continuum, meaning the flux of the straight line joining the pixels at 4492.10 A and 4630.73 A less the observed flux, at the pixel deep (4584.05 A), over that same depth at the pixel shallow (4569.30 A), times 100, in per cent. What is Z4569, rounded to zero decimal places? 303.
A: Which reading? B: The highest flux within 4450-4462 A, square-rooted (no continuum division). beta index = 4.44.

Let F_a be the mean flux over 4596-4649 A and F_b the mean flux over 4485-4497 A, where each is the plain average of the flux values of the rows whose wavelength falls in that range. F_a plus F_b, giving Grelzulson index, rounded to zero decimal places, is 33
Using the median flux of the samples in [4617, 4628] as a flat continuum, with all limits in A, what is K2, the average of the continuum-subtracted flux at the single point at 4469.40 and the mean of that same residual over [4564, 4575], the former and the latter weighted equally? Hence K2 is -2.7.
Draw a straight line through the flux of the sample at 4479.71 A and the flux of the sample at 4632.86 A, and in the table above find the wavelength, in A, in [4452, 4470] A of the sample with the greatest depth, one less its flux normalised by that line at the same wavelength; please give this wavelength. 4469.40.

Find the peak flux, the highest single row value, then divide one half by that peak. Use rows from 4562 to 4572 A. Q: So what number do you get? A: 0.0270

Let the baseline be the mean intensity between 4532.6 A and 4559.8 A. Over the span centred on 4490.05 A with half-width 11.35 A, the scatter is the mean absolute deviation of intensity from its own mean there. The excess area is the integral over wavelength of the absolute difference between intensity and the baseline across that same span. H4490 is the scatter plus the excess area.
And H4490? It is 44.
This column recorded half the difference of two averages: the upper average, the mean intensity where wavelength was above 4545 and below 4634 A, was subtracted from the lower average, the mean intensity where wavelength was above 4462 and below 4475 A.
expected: -1.8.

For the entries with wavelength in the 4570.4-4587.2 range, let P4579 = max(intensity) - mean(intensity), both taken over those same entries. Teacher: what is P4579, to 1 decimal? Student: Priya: 3.7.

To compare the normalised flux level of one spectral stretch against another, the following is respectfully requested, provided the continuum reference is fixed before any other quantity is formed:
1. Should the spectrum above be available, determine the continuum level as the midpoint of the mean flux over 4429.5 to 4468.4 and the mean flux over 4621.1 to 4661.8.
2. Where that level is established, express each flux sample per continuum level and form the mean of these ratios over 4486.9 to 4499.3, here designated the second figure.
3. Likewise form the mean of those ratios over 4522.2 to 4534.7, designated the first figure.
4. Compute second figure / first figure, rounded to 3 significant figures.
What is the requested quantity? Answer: 1.31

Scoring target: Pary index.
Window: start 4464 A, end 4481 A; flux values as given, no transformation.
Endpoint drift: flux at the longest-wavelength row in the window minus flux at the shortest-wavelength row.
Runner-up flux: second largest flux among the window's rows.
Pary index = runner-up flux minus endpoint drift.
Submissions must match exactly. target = 17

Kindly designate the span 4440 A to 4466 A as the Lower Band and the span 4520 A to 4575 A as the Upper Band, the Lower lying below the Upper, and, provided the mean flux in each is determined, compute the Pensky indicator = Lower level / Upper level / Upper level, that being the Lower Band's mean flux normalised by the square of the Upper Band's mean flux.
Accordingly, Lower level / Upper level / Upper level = 0.058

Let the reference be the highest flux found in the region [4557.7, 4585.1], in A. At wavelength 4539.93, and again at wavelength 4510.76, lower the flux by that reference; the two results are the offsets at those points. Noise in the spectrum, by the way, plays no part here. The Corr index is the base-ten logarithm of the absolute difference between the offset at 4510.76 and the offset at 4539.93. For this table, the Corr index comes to 1.0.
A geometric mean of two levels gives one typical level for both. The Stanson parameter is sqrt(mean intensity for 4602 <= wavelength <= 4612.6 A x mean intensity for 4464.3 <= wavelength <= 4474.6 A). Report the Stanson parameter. 15.3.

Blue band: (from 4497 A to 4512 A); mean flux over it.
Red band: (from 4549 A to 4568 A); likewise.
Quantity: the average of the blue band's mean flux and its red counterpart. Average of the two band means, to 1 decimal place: 16.0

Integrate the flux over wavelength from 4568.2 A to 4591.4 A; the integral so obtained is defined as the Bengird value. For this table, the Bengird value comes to 458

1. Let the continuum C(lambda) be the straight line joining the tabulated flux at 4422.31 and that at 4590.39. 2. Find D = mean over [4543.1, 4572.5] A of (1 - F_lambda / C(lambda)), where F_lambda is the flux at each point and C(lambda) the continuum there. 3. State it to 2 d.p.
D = 0.16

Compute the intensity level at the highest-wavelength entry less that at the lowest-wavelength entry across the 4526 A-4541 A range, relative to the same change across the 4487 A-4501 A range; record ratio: -8.2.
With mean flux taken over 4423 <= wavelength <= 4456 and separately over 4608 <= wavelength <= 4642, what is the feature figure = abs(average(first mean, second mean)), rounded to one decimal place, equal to 16.4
